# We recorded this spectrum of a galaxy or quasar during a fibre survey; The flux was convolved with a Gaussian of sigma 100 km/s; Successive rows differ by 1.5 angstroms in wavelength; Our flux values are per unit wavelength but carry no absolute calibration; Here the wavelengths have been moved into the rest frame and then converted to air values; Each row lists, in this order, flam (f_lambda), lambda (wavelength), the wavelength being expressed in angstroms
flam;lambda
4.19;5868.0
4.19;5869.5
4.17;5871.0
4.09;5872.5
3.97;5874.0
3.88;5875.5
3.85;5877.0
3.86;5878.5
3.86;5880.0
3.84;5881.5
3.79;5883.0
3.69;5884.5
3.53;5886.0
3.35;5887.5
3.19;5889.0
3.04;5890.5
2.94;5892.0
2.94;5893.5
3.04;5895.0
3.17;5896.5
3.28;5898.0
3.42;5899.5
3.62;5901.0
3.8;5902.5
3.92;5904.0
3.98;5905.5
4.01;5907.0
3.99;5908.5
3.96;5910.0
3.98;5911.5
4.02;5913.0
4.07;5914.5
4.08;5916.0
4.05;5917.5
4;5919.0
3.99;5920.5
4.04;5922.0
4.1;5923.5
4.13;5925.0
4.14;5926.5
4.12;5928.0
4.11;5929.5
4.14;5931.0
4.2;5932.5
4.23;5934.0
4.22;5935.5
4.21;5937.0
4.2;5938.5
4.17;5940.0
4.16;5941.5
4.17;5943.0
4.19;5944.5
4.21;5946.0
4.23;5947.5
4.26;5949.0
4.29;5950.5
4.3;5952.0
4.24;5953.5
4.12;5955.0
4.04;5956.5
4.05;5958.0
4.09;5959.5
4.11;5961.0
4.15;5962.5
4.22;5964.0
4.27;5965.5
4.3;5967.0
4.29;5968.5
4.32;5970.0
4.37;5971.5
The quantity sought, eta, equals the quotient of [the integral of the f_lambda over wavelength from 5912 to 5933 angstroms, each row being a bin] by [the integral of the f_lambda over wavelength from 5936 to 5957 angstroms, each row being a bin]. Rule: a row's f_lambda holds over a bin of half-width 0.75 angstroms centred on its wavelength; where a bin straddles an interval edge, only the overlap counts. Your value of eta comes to 0.97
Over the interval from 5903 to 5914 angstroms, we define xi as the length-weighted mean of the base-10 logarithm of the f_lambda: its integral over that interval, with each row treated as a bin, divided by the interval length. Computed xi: 0.600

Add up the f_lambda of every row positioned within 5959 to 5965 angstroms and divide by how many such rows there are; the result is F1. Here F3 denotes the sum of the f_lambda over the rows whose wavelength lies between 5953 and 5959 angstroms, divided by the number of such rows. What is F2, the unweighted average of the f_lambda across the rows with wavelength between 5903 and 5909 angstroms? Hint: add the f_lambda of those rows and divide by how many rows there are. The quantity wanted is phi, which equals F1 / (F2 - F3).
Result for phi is -30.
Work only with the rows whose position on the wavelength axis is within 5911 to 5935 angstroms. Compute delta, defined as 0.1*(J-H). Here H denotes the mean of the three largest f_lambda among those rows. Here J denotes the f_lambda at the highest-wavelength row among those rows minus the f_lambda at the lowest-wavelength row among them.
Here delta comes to -0.39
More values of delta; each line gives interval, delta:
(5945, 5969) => -0.42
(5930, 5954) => -0.42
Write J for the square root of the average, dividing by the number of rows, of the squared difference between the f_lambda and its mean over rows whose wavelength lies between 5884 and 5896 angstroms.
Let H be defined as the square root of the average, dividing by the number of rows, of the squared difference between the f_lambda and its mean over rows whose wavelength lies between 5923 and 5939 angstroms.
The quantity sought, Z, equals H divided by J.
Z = 0.2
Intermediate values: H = 0.046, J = 0.264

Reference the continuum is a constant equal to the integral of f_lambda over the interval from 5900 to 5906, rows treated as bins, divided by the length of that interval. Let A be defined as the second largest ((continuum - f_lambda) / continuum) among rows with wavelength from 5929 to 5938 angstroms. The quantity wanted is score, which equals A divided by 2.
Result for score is -0.04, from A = -0.09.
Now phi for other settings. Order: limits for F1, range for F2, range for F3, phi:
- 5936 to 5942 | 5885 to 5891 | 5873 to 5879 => -7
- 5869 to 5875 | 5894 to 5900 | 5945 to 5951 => -4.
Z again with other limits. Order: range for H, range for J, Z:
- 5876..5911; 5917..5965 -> 4.6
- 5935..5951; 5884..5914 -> 0.1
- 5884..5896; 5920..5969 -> 3.3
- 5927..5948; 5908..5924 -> 0.9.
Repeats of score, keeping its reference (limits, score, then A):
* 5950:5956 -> -0.06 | -0.11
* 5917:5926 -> -0.03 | -0.05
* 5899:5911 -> 0.02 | 0.05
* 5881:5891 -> 0.08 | 0.16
